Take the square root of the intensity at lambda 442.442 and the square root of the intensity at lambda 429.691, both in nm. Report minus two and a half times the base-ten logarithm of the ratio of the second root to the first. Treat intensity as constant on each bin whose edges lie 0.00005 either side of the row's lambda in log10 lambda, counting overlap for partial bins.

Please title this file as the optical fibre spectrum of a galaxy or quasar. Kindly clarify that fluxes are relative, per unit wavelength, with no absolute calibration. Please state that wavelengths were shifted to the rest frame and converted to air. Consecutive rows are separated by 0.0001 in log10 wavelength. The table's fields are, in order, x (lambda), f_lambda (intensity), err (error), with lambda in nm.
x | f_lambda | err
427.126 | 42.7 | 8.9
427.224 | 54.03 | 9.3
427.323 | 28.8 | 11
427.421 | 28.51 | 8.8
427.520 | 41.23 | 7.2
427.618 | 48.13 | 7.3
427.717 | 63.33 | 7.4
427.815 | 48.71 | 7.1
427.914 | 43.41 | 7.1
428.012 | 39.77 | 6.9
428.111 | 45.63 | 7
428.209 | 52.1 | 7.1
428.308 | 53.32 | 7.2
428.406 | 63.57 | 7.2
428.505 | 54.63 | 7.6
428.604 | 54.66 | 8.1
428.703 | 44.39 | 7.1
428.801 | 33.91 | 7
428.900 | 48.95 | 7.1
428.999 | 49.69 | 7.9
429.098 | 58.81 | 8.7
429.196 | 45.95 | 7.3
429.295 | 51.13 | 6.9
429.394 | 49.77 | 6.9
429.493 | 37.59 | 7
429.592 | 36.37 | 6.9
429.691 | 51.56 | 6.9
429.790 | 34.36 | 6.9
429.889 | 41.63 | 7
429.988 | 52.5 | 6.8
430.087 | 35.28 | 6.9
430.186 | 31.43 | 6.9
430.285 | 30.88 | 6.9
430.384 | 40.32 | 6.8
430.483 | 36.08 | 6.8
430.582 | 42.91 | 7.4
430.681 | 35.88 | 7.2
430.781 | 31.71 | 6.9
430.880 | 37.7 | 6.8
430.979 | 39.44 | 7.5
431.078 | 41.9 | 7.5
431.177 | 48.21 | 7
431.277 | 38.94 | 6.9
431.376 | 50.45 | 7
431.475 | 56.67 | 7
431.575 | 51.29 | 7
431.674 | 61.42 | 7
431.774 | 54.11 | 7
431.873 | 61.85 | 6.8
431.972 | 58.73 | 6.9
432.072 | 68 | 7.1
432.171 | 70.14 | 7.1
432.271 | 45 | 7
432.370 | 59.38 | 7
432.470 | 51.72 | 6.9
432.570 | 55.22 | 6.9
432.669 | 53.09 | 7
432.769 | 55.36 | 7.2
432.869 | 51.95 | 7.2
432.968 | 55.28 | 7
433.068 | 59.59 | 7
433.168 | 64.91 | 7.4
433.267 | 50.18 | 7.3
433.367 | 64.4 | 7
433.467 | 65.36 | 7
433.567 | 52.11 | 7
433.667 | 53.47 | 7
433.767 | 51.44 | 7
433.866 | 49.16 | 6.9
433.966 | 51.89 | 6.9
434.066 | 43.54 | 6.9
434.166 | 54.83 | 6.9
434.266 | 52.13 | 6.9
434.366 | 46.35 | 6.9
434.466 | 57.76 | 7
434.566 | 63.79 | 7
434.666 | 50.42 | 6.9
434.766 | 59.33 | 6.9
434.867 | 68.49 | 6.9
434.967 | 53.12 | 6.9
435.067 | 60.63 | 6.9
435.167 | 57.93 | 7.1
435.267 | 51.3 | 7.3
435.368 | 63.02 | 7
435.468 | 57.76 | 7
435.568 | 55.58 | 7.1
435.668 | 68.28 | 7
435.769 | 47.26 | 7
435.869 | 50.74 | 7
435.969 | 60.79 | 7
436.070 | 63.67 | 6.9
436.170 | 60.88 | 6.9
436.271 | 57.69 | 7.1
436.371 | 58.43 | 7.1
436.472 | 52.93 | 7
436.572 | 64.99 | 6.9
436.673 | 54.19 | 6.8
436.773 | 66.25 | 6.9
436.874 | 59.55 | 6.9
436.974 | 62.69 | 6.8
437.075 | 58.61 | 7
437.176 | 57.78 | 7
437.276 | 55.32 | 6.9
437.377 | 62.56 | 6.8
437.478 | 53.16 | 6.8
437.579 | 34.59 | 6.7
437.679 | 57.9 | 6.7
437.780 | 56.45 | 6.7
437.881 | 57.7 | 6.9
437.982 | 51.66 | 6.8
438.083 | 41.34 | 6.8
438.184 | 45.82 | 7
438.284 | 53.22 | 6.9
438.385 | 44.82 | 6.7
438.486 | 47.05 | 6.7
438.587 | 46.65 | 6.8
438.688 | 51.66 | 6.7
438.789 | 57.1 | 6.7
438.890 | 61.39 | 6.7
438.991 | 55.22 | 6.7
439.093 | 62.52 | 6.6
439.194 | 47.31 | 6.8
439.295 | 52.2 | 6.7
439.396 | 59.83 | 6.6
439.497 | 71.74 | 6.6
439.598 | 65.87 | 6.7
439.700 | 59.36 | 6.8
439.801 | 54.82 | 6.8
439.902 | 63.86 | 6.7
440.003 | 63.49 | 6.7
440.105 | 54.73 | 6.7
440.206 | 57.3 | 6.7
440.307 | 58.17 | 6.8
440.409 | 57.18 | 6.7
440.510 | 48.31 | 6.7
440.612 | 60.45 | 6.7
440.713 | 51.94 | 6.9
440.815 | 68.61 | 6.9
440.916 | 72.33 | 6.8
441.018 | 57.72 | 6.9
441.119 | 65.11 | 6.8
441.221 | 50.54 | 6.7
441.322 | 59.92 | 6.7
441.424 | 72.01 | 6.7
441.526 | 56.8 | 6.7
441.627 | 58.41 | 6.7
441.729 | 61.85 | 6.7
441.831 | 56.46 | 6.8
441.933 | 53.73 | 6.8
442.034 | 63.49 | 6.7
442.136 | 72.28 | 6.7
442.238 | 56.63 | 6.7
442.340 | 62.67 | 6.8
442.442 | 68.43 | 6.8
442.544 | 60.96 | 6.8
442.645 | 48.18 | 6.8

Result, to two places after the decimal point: 0.15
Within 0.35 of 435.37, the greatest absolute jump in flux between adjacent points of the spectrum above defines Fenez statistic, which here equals 13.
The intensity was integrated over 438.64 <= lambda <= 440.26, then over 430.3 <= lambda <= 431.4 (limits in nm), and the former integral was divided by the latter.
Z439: 2.2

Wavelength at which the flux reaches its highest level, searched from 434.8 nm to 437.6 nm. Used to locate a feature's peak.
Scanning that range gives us 434.867 nm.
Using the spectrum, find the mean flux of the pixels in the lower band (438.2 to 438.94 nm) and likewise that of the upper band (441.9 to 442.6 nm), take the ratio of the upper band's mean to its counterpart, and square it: 1.5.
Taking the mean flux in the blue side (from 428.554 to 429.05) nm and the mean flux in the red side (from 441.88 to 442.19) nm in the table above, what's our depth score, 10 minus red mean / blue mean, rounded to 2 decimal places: 8.64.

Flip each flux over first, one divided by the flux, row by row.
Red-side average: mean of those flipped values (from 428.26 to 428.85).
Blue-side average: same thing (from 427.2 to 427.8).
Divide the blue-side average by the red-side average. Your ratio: 1.21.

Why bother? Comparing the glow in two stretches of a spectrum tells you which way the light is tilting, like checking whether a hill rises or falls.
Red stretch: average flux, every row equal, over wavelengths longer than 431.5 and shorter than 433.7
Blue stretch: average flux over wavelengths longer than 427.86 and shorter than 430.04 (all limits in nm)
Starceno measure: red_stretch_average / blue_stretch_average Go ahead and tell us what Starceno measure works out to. 1.21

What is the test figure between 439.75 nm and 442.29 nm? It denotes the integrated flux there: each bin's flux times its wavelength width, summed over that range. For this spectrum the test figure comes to 152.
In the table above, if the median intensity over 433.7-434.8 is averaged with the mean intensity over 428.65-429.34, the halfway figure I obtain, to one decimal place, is 49.7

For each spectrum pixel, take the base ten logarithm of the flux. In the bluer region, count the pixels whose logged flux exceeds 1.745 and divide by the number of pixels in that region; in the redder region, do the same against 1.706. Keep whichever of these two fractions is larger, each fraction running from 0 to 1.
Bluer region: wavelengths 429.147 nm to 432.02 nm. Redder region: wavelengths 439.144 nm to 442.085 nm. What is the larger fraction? 0.90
